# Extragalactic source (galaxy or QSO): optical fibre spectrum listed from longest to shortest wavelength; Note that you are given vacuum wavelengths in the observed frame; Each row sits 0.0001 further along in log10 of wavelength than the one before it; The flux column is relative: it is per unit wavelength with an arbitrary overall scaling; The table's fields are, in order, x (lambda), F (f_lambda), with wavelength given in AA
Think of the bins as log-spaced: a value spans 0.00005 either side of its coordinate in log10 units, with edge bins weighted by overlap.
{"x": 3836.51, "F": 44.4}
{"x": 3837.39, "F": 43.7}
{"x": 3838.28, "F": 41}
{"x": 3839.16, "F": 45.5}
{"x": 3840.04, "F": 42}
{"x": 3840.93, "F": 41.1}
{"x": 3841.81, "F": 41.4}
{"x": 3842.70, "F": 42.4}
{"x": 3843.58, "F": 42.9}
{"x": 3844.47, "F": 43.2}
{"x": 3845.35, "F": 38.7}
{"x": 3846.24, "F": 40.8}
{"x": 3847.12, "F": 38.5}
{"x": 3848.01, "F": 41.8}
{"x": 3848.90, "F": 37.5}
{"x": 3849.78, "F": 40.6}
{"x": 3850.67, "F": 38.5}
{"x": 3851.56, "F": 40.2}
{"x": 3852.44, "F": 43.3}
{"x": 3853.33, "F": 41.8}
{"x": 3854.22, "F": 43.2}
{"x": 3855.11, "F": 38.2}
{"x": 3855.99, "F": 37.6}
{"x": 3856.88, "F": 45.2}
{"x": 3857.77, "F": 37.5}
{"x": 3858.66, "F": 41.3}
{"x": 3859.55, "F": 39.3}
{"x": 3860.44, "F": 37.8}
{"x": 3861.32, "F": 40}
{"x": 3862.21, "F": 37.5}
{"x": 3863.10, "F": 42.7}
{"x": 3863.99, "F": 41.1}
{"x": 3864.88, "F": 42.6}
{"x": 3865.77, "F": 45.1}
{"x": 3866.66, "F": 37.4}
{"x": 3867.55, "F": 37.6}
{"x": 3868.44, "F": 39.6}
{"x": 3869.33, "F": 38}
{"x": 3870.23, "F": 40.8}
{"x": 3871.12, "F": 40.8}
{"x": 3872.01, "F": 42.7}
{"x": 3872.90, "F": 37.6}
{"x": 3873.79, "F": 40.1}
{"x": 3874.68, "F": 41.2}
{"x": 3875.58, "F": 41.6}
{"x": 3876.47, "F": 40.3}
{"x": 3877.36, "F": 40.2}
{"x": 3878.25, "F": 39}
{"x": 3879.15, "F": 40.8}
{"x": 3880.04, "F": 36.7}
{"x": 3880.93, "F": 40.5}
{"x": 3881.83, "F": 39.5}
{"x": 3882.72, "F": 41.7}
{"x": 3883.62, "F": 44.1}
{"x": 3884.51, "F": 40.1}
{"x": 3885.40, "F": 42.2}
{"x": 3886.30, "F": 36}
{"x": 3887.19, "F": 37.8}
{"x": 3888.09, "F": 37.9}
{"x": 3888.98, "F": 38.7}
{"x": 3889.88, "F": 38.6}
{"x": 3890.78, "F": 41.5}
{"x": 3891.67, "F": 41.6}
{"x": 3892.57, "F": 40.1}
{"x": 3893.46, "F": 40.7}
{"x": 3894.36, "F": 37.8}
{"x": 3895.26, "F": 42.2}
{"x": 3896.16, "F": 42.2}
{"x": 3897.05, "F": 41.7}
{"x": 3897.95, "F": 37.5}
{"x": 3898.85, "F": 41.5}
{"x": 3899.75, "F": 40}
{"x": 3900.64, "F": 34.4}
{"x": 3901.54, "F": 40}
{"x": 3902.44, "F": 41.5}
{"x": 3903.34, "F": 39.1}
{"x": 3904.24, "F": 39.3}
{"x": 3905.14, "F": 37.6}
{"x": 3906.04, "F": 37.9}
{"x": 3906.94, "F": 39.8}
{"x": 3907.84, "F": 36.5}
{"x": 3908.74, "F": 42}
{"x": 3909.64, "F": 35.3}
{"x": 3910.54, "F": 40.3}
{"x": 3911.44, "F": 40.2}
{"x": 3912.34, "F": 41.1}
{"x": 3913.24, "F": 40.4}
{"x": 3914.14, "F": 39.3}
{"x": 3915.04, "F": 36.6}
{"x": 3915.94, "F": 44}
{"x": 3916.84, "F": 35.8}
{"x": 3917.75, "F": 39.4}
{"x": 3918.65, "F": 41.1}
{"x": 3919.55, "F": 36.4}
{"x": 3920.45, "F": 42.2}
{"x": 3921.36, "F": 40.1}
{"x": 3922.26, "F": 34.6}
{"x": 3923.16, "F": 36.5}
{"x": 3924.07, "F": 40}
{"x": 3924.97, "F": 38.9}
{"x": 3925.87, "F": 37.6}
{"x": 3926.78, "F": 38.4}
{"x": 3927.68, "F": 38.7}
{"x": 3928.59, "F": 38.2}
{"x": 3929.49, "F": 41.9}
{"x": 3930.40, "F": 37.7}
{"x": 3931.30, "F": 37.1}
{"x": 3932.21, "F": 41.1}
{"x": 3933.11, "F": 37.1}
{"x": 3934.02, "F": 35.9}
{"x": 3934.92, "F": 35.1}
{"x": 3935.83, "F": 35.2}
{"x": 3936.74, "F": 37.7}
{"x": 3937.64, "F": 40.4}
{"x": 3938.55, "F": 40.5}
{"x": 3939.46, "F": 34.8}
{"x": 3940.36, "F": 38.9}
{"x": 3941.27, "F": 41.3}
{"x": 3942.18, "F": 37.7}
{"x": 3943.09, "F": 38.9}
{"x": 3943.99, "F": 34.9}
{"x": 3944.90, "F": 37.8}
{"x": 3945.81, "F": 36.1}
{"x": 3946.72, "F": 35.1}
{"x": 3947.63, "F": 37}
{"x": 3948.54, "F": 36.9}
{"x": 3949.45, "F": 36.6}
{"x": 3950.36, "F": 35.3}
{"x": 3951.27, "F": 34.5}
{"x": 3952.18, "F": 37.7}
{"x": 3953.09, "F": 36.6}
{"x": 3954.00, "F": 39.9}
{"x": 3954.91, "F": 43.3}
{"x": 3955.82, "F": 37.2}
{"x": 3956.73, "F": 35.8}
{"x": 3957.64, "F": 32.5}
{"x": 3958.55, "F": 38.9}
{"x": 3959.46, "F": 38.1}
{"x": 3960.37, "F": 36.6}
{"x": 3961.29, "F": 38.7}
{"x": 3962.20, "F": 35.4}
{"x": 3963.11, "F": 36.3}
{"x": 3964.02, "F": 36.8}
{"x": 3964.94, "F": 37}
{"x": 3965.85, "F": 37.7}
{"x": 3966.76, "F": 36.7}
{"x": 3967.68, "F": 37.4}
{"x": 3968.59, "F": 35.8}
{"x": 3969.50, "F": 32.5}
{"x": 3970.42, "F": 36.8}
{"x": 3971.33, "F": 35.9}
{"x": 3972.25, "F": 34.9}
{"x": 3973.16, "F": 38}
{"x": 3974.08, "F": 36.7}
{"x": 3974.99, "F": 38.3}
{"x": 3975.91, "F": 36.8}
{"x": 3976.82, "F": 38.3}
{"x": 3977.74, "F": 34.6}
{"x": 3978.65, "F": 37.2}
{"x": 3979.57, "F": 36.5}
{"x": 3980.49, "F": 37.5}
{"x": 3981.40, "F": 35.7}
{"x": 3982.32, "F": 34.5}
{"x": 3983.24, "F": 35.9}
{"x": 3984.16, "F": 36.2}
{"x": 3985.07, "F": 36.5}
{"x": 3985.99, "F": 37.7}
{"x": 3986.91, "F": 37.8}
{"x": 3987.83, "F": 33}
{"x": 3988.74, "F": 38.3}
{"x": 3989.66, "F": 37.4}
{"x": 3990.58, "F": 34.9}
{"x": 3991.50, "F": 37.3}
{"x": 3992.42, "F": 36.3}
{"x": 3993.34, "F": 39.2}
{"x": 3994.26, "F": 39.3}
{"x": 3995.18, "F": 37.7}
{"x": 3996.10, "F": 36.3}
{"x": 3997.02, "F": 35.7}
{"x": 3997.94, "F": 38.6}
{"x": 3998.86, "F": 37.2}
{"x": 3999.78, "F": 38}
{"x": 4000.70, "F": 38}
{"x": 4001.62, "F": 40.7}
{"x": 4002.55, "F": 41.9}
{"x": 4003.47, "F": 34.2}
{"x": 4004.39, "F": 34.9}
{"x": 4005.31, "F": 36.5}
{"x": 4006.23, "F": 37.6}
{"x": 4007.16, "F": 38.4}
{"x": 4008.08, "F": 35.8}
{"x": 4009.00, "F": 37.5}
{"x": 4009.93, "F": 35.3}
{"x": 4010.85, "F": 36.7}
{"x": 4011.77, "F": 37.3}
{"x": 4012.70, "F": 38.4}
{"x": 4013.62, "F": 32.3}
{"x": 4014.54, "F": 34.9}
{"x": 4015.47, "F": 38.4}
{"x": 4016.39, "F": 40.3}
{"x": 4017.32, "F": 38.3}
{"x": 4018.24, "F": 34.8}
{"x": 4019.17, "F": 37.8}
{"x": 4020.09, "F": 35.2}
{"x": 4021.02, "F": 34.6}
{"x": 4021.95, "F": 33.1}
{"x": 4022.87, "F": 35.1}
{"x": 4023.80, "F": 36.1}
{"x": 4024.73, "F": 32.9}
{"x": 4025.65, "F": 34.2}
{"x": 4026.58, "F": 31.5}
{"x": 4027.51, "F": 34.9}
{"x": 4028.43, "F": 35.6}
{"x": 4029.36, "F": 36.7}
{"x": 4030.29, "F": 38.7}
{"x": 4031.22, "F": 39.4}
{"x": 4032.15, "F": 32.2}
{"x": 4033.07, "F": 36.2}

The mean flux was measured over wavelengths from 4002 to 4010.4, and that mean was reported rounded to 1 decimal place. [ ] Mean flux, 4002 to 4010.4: 36.9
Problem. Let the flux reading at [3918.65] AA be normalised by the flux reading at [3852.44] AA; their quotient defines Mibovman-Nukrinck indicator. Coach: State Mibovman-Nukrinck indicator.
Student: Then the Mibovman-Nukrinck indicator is 0.95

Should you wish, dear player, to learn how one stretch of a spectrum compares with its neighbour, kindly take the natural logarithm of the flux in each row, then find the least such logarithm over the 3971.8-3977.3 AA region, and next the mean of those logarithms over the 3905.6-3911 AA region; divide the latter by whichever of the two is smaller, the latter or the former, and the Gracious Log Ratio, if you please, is 1.028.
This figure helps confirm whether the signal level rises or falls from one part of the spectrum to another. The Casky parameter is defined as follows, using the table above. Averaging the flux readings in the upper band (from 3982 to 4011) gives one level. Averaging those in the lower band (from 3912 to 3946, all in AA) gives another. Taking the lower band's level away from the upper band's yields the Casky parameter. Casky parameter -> -1.4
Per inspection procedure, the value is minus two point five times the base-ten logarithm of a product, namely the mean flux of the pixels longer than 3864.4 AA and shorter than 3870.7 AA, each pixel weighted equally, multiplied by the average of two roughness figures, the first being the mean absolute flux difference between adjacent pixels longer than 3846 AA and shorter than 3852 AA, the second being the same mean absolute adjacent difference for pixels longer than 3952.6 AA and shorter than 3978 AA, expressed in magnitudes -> -5.00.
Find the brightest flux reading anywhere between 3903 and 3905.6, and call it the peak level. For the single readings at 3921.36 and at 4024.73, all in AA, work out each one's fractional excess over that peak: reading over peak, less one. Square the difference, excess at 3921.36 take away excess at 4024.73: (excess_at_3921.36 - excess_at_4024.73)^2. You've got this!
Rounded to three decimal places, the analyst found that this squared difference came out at 0.034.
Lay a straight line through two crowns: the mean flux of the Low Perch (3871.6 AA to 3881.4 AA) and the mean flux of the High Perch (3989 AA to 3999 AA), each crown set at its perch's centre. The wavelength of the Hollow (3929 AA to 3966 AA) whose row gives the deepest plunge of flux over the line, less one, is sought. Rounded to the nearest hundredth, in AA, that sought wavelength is 3957.64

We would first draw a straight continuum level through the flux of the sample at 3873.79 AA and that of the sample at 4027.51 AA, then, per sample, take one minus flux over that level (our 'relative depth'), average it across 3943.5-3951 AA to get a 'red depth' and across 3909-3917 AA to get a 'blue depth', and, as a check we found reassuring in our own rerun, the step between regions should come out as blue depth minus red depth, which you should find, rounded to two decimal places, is -0.05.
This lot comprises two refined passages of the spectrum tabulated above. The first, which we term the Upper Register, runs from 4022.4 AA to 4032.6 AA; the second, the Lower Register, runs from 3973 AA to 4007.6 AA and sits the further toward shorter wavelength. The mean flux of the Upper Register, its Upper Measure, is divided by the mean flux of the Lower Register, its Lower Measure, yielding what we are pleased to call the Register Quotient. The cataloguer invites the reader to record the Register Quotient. 0.95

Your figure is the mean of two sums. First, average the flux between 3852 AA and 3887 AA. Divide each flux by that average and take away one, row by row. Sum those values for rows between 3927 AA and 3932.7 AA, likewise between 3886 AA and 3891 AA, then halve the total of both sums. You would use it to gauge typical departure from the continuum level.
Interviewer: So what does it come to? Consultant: -0.23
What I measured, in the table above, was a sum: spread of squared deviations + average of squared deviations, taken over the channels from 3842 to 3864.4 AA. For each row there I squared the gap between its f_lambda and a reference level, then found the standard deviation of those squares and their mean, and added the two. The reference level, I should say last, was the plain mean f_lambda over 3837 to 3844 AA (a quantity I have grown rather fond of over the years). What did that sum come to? 18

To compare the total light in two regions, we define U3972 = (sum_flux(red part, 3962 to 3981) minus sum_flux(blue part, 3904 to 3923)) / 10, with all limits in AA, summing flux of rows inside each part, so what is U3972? -5.3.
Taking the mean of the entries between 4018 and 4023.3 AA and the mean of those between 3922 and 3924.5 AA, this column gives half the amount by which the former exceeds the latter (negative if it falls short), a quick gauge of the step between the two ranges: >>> -1.0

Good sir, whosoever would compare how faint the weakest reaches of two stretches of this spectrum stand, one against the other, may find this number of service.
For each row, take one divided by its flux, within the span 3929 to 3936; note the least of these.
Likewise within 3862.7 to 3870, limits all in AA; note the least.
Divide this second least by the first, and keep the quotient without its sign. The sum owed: 0.93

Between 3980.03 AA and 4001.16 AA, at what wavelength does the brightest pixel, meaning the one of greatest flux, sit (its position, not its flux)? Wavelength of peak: 3994.26 AA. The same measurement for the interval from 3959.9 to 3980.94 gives 3961.29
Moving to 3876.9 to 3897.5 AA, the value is 3883.62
